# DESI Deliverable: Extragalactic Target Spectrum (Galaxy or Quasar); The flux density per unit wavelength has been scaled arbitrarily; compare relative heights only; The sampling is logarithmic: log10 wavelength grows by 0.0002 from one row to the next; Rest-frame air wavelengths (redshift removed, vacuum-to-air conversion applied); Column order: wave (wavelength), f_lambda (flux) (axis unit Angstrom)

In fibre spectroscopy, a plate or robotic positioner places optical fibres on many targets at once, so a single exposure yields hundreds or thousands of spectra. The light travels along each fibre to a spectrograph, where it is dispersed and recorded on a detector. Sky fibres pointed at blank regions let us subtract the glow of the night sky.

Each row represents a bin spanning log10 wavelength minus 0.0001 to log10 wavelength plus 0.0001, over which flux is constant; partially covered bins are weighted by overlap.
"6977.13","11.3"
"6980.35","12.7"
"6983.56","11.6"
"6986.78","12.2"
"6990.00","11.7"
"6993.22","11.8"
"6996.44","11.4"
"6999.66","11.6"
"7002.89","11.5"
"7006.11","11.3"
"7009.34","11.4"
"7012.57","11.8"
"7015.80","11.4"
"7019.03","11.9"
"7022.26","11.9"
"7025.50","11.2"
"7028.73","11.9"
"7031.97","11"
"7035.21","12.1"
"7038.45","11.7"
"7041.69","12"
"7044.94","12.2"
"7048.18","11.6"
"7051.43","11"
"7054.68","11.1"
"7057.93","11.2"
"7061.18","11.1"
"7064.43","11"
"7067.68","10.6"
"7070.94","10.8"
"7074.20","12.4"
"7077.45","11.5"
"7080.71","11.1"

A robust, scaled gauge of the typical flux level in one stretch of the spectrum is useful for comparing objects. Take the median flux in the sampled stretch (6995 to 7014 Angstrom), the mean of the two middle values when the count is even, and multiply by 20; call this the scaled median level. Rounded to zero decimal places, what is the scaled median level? 229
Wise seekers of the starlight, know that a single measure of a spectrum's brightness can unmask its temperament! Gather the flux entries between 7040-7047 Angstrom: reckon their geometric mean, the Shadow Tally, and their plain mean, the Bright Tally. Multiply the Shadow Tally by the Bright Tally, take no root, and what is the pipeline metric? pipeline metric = 146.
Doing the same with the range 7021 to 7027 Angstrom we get 133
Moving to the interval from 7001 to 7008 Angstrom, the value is 130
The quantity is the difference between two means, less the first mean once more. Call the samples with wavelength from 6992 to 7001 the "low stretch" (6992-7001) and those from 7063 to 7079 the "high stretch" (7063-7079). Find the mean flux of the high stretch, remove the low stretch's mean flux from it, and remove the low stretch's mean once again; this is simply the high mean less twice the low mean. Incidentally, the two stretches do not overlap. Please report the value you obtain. -11.9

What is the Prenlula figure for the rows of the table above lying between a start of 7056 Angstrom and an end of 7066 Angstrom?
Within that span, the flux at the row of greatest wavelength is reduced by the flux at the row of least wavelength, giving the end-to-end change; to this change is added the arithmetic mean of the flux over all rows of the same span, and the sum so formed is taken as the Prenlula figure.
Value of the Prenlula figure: 10.9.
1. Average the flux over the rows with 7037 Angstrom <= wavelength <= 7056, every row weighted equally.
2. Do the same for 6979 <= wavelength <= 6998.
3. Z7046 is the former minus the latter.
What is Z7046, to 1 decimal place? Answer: -0.3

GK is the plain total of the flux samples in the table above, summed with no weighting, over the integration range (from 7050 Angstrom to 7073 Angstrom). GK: 76.8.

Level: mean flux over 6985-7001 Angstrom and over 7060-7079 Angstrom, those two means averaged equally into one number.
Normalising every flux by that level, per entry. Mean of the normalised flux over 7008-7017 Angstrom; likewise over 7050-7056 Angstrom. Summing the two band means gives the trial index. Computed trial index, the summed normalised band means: 1.97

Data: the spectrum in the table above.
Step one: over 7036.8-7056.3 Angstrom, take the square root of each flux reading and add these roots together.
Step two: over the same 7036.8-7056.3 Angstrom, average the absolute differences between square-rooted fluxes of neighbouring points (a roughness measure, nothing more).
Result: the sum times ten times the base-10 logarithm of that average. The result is -261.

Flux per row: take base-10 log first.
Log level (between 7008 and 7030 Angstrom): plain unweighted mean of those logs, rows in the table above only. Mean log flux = 1.07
